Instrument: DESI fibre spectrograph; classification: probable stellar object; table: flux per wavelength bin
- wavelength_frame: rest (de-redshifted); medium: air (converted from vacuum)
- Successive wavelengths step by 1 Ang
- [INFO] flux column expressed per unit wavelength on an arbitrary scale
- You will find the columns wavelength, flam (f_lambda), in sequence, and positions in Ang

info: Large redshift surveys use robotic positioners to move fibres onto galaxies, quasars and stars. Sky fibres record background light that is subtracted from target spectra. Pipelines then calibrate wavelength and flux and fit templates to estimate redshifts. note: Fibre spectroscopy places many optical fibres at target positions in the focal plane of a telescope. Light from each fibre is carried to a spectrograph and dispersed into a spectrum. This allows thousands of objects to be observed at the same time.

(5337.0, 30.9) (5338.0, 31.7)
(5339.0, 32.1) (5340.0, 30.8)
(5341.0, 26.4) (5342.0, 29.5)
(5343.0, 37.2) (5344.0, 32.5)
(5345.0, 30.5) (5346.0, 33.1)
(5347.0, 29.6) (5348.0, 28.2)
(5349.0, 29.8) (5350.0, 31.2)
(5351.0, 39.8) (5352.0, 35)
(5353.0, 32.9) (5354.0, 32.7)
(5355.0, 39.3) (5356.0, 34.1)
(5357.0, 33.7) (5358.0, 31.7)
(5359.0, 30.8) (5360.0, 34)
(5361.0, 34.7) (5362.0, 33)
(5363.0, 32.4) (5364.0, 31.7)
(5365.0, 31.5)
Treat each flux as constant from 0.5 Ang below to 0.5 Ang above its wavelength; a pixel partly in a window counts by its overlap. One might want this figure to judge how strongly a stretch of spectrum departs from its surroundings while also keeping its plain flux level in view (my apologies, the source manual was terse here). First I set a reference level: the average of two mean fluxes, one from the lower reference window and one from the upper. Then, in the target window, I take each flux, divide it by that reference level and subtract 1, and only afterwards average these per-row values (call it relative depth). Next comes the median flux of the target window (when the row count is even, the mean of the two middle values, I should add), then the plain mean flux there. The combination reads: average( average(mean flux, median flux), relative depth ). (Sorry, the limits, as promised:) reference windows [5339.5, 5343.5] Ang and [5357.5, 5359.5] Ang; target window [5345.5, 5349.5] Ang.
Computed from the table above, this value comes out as 15.0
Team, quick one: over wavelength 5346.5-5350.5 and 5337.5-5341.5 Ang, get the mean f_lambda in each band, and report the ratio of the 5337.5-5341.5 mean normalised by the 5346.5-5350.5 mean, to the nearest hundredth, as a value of 1.02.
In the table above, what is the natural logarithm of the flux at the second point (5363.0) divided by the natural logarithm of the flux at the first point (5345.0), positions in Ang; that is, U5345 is 1.02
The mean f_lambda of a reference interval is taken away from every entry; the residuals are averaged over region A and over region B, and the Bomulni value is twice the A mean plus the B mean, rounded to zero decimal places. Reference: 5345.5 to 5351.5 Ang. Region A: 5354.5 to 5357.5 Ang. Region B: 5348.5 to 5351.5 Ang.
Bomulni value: 9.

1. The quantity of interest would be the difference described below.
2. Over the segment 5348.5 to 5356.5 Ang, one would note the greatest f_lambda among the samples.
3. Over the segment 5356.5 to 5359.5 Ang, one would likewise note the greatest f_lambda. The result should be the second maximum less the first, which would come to -6.1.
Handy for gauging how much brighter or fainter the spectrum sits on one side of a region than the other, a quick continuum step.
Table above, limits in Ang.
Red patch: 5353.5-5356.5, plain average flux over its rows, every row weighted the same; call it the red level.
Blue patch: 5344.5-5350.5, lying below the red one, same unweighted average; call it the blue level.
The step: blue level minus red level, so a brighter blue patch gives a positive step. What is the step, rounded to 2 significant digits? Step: -5.0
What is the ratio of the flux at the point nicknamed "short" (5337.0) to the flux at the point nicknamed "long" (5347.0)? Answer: 1.04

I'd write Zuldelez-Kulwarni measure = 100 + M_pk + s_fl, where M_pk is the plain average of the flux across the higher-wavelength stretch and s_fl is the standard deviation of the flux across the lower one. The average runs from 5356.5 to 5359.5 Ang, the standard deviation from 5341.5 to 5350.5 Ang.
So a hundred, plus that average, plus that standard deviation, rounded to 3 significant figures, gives 135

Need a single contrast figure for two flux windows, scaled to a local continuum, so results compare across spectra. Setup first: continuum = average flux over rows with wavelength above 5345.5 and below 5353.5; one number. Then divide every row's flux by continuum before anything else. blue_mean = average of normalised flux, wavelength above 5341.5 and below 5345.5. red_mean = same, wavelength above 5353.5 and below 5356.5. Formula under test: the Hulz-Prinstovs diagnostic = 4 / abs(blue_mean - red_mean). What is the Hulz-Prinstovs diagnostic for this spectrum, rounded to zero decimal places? 44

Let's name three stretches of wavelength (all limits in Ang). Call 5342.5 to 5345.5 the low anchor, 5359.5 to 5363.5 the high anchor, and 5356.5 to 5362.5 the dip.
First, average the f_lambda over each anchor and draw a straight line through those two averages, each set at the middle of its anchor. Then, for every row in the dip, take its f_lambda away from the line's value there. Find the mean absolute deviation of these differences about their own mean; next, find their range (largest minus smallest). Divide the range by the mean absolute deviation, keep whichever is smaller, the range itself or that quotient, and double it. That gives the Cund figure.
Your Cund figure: 6.8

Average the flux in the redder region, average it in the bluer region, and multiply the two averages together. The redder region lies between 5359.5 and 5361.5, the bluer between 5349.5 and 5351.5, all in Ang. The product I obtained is 1219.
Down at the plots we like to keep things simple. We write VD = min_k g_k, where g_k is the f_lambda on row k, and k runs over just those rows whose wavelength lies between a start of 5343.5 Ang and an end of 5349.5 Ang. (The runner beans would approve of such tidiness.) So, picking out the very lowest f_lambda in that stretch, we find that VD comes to 28.2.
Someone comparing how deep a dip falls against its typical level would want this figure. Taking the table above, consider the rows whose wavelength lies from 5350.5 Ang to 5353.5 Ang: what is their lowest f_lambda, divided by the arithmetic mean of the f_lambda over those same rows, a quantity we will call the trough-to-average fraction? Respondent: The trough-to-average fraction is 0.916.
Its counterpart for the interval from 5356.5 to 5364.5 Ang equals 0.940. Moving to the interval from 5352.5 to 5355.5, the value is 0.935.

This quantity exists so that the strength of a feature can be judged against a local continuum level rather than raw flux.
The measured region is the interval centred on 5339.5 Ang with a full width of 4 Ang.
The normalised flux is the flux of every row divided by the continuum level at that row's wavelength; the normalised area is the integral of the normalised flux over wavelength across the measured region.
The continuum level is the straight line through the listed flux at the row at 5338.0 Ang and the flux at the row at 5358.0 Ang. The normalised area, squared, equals 14.6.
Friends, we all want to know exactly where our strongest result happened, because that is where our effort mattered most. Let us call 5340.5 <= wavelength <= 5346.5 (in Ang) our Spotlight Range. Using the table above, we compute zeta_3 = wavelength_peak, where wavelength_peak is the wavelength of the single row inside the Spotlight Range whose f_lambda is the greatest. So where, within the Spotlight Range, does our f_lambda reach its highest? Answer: 5343.0 Ang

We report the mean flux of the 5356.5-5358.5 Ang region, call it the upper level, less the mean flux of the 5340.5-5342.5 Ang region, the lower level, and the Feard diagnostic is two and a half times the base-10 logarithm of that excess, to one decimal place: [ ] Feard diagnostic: 1.7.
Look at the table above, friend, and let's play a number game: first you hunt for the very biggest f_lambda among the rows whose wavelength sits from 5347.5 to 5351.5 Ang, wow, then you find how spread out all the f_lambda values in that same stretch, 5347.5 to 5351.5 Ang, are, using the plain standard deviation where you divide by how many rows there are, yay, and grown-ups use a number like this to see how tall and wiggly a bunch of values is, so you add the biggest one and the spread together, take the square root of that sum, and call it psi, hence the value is 6.7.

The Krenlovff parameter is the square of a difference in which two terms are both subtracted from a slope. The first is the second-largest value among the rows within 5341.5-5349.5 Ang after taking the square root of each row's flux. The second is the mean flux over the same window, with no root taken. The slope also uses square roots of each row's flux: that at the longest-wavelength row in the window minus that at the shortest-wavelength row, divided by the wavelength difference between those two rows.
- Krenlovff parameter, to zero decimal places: 1373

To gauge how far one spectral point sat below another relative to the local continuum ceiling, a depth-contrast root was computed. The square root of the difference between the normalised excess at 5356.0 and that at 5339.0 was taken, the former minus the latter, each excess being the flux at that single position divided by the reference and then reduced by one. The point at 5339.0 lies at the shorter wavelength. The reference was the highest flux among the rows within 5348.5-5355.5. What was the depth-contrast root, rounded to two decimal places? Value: 0.22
